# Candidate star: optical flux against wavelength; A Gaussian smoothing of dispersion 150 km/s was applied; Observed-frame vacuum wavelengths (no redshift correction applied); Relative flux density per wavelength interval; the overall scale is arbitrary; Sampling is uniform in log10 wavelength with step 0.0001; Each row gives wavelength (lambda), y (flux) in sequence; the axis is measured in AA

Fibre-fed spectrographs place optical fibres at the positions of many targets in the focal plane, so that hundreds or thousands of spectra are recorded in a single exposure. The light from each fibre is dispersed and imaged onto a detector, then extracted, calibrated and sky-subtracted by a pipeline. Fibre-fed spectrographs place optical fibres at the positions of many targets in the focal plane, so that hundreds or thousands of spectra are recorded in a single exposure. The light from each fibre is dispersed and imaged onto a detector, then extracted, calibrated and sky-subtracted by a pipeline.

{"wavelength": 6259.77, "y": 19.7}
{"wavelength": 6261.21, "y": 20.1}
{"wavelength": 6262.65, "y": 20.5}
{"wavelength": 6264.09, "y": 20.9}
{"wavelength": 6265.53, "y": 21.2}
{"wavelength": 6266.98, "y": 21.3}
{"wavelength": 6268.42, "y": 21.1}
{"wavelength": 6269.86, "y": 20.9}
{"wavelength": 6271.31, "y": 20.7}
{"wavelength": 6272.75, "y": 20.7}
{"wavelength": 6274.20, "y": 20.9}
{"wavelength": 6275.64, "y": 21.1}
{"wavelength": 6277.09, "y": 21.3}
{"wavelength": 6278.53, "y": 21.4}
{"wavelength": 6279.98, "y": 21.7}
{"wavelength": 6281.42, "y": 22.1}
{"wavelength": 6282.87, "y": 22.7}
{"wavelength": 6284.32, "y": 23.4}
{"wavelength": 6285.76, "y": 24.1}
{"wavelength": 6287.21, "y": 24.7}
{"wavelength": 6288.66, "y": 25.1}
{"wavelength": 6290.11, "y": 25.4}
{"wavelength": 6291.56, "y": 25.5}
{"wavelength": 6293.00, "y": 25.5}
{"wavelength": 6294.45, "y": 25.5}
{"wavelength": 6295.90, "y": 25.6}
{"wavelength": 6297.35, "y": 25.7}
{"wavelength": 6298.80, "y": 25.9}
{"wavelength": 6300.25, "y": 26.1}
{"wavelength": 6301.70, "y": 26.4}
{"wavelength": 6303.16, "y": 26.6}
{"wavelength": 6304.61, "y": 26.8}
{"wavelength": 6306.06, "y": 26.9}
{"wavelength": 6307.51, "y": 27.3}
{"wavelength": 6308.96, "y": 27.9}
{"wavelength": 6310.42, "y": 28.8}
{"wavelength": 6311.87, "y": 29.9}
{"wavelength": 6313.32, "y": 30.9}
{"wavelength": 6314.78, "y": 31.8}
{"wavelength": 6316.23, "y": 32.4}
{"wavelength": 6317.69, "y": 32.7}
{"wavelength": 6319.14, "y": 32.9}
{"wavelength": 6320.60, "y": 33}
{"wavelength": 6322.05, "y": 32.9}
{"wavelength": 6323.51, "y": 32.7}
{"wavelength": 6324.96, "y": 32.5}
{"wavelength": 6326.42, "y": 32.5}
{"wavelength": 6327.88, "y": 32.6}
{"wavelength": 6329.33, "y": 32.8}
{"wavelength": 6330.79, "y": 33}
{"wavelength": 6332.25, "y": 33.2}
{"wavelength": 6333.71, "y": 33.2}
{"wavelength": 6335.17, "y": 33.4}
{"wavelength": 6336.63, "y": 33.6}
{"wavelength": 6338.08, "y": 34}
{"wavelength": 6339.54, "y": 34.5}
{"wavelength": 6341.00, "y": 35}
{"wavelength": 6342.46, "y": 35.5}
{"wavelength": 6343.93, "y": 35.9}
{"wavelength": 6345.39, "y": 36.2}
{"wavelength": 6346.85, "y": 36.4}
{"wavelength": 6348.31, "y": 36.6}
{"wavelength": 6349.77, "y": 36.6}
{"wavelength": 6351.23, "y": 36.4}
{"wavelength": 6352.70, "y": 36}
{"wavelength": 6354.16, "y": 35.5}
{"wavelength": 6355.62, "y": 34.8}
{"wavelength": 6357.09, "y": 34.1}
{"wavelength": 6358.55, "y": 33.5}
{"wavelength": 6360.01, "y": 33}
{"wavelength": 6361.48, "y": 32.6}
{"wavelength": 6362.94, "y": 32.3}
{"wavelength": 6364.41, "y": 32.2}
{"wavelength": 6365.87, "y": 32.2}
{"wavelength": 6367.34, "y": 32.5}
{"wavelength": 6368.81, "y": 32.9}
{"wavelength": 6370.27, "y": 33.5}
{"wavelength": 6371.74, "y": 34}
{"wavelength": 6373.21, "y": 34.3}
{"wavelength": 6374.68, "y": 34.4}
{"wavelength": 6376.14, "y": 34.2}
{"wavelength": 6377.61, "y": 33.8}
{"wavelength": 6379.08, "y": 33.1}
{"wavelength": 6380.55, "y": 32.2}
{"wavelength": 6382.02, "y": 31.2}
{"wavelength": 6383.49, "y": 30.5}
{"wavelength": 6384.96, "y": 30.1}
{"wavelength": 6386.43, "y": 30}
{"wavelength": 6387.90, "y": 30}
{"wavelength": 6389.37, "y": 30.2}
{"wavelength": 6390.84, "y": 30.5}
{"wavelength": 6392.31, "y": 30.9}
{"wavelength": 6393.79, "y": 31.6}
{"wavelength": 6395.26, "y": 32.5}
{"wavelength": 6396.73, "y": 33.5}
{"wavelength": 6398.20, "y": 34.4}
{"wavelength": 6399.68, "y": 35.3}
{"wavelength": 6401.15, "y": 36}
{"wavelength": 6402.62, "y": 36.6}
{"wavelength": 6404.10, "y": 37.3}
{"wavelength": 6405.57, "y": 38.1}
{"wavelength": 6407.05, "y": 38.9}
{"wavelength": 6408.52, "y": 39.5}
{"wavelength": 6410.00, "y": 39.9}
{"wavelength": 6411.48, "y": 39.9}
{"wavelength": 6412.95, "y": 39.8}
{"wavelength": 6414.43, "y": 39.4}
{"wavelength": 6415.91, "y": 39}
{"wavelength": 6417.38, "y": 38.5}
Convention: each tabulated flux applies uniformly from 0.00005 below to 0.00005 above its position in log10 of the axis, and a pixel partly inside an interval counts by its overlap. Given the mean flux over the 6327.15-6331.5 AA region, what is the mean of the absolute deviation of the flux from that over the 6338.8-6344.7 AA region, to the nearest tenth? 2.4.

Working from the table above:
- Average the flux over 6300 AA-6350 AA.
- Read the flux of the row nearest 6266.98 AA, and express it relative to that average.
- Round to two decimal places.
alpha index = 0.66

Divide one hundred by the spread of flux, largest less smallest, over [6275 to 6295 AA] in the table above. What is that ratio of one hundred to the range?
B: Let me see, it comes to 22.7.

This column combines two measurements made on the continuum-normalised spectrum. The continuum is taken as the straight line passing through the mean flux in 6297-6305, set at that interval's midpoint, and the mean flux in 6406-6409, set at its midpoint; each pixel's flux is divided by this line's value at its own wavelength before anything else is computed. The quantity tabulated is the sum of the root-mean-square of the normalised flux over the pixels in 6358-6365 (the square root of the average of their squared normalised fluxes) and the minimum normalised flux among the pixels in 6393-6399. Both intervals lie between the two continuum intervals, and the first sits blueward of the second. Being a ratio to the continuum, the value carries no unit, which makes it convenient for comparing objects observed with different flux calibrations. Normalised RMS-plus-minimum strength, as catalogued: 1.82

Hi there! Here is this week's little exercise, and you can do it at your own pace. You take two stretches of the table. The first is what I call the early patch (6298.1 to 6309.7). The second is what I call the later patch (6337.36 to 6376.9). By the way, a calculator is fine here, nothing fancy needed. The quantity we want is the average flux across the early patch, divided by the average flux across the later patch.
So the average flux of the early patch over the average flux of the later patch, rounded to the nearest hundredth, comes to 0.78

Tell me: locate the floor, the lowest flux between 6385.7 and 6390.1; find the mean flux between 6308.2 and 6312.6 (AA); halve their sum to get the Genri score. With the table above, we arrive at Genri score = 29.4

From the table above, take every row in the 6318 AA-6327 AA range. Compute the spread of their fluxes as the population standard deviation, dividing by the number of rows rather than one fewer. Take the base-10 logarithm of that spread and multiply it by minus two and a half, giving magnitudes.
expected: 1.8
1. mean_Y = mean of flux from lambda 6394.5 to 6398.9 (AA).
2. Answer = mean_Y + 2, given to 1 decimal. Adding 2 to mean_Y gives 35.5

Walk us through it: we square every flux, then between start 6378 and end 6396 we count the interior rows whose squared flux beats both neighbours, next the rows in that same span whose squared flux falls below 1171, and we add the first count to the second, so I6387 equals 12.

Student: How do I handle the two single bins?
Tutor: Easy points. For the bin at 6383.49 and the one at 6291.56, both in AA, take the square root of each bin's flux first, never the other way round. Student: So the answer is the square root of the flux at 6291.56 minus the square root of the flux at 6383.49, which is -0.47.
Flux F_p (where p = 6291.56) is 25.5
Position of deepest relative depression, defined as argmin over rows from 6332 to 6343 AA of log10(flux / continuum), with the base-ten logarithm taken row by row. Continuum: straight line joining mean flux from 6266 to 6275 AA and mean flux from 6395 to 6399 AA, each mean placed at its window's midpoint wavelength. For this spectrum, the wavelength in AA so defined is 6333.71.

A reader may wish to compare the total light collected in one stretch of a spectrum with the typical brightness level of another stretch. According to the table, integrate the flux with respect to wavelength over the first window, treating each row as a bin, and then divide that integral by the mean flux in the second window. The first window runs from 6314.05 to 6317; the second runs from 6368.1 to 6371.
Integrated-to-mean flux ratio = 2.8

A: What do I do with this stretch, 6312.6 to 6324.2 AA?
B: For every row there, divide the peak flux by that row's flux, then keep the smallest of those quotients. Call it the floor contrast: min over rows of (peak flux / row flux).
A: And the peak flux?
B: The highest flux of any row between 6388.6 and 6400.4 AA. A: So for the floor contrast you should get 1.07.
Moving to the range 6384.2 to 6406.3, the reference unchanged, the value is 0.93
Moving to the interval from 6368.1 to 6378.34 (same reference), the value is 1.03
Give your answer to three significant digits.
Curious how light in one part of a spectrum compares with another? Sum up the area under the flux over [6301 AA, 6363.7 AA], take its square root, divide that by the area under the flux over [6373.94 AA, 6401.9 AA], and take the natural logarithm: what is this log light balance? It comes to -2.99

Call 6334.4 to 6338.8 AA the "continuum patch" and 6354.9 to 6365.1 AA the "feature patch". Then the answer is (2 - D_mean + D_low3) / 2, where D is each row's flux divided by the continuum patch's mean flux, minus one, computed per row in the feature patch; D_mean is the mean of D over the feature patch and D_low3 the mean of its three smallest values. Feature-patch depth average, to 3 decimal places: 0.987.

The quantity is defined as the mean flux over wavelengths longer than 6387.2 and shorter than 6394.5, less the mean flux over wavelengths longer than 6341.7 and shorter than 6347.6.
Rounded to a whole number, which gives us -5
